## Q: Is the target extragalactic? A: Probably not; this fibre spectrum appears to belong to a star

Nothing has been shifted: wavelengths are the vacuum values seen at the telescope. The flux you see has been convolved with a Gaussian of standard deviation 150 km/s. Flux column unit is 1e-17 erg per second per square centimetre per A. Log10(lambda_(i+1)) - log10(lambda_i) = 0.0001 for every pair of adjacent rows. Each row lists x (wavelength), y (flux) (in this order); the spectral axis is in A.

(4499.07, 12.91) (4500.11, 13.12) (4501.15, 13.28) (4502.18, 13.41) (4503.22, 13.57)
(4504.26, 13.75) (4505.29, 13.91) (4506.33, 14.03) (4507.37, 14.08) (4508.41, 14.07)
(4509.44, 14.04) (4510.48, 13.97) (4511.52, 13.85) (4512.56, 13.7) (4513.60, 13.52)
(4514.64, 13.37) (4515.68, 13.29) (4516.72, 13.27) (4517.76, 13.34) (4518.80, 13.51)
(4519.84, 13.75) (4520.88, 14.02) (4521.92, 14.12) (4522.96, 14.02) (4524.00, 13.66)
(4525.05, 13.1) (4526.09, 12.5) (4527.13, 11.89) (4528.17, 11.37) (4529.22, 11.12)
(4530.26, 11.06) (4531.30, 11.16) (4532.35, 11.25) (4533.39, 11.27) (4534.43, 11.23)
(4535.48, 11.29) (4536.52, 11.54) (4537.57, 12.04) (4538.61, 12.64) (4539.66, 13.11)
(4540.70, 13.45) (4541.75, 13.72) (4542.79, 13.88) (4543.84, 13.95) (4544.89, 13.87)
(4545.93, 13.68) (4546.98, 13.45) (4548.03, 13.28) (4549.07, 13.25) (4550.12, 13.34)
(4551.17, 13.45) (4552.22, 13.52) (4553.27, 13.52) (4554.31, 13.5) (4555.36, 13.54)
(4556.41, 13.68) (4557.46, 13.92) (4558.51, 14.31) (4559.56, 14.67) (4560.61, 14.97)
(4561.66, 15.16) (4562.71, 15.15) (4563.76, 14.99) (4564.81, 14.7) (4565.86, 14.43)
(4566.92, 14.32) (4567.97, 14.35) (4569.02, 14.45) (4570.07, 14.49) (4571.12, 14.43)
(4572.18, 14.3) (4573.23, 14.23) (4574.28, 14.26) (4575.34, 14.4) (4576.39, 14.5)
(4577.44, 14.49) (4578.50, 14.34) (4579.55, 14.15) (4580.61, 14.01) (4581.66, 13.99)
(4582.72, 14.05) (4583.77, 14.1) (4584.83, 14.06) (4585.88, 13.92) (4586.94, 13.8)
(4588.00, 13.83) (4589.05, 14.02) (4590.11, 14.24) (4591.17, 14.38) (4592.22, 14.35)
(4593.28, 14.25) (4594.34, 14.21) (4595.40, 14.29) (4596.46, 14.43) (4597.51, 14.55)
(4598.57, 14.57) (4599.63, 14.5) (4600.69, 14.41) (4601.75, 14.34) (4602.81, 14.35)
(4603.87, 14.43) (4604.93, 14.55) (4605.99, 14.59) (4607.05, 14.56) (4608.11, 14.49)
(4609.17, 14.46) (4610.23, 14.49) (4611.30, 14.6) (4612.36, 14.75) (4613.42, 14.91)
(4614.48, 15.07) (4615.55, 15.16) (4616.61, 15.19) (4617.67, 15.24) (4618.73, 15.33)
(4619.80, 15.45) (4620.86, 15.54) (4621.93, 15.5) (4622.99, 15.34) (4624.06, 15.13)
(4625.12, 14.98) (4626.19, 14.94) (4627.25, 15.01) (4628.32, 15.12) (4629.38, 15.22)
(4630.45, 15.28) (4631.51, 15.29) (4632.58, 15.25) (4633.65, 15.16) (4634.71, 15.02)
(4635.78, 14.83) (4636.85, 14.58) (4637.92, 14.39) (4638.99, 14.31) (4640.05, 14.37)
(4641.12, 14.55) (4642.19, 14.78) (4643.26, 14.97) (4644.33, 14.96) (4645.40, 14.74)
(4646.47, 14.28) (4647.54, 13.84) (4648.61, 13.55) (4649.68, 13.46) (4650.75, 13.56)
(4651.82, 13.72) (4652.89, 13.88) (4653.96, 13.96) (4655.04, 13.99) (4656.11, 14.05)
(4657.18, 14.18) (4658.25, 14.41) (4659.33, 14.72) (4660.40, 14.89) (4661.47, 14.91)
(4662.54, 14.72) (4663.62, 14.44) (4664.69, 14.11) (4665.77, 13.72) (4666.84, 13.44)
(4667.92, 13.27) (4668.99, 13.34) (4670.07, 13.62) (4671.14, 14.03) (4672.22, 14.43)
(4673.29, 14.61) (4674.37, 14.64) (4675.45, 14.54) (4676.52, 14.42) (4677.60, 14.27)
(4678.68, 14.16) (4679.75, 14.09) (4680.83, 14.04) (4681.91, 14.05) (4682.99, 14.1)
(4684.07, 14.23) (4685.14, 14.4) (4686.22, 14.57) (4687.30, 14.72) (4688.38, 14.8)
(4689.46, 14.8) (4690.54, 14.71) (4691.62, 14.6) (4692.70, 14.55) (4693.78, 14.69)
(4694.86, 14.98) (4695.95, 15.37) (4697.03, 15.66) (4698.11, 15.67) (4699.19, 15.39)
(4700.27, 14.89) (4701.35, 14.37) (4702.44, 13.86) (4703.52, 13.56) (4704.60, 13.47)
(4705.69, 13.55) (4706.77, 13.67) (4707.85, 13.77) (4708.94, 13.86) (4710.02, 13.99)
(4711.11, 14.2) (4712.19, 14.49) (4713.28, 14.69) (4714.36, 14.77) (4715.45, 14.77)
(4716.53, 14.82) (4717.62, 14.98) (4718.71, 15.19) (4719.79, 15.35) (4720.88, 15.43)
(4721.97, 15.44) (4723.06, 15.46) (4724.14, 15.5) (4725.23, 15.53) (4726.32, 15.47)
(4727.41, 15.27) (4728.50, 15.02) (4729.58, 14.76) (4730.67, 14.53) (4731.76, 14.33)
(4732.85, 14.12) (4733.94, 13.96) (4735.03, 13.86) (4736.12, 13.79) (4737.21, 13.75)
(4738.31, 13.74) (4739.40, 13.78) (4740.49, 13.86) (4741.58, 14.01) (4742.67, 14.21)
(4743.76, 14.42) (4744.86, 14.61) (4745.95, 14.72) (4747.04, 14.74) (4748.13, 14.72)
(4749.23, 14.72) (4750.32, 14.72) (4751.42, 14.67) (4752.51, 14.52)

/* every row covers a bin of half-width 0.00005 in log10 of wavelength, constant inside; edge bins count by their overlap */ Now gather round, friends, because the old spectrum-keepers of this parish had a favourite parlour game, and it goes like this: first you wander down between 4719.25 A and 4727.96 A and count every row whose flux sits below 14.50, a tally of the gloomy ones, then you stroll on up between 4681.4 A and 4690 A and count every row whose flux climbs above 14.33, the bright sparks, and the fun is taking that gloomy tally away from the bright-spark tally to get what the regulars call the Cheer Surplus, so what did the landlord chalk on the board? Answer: 5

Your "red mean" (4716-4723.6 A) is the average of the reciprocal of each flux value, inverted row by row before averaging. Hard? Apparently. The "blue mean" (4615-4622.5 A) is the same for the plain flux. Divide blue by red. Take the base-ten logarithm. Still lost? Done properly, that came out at 2.37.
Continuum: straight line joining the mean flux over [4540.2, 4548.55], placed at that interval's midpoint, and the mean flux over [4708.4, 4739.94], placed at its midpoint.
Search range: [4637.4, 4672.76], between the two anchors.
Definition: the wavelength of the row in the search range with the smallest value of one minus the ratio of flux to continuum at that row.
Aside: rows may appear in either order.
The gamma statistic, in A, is 4643.26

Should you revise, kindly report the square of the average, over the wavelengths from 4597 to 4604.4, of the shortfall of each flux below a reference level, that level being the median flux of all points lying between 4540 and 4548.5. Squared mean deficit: 0.56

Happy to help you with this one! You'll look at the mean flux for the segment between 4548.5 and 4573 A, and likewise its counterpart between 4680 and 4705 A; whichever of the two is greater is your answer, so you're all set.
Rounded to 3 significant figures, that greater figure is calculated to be 14.6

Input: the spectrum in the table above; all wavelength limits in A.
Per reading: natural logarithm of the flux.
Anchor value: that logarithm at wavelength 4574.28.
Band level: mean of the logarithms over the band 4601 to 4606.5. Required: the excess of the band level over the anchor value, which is 0.013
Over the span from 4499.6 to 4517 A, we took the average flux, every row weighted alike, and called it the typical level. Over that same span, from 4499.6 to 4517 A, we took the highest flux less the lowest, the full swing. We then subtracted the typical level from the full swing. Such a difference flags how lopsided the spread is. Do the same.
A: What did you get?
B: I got -12.7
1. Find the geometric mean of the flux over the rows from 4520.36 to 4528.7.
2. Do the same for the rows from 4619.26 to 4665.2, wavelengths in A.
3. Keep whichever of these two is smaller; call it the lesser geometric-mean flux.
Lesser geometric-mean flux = 13.0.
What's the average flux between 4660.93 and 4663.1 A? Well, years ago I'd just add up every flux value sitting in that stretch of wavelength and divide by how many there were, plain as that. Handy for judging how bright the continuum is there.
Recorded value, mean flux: 14.82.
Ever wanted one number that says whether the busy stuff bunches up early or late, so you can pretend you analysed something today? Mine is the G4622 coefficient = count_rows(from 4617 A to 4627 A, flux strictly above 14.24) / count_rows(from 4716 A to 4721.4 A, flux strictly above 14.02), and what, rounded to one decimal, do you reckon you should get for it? 1.8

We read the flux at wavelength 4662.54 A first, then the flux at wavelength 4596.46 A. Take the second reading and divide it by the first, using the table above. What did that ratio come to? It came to 0.98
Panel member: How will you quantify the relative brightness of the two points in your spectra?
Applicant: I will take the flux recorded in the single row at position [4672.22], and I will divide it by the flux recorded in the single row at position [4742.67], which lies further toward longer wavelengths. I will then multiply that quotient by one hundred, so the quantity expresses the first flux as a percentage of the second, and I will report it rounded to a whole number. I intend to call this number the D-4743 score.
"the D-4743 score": 102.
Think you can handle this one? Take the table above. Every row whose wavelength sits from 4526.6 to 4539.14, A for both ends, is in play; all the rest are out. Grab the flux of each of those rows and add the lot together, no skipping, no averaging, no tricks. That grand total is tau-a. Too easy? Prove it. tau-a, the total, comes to 138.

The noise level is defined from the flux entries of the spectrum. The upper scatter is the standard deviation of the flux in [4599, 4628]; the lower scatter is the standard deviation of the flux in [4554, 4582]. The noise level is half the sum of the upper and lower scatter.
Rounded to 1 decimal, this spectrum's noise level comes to 0.4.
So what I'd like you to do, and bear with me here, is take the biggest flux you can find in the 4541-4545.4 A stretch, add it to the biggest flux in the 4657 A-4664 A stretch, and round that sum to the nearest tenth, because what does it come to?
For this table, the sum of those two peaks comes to 28.9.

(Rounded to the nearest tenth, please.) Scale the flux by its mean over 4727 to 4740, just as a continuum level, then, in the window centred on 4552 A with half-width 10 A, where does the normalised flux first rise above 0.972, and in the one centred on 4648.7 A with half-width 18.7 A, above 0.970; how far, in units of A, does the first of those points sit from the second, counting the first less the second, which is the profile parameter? -87.7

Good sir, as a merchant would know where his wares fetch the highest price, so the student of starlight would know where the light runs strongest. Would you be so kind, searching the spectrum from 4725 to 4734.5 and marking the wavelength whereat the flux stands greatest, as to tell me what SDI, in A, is 4725.23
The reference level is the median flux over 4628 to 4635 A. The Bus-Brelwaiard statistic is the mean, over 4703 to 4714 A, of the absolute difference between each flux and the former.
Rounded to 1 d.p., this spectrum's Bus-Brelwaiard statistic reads 1.3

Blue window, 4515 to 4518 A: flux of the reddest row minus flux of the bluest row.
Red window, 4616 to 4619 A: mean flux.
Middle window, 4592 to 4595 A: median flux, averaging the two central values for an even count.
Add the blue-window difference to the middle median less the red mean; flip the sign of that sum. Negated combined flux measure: 1.0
